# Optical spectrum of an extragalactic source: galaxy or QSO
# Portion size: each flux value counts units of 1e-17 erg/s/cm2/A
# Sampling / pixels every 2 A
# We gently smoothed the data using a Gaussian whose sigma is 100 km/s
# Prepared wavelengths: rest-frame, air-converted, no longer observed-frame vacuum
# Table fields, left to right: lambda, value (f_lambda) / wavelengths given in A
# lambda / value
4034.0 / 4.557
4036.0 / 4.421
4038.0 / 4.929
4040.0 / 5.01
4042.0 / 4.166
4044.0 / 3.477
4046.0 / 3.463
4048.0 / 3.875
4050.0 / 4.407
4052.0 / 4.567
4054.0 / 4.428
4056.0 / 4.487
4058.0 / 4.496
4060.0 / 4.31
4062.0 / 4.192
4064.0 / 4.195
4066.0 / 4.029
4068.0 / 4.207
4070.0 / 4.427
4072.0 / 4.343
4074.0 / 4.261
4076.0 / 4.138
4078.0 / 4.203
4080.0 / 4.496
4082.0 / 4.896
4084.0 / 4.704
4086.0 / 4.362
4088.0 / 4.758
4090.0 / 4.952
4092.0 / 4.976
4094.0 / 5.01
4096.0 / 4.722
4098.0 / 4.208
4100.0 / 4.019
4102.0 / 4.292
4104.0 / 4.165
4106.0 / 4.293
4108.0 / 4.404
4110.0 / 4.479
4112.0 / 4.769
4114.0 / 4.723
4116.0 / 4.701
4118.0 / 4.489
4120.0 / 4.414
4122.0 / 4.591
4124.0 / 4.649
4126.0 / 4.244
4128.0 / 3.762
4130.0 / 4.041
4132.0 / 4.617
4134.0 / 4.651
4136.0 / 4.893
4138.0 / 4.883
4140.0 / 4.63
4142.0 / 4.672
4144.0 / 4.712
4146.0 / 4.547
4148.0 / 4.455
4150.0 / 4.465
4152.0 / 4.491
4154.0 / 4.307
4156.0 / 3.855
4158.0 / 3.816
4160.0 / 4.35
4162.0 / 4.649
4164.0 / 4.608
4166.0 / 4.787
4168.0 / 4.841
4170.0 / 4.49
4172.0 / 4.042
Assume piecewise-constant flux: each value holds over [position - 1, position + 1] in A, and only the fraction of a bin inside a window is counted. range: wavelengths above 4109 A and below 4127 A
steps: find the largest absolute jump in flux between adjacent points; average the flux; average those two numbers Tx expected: 2.48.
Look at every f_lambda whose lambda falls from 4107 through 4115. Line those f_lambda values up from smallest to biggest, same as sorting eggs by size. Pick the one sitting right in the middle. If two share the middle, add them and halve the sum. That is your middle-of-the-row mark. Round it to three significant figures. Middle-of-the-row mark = 4.60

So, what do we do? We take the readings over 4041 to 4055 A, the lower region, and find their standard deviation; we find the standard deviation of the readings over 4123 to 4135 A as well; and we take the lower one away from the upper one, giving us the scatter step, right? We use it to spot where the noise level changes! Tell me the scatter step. -0.08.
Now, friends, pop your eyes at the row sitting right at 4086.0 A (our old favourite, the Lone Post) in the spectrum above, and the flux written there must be 4.362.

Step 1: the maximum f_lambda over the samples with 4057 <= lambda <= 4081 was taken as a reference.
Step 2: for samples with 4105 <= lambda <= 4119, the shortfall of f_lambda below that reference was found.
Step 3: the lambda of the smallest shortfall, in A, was 4112.0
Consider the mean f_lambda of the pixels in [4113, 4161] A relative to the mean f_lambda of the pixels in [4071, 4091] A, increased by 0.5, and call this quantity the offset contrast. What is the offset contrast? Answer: 1.49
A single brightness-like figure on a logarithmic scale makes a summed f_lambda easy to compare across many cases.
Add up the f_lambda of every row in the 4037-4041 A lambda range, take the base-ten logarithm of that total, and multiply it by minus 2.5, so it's -2.49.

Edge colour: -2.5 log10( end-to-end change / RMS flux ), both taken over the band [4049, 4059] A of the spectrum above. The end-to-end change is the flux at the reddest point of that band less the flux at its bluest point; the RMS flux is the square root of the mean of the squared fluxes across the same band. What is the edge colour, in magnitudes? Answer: 4.3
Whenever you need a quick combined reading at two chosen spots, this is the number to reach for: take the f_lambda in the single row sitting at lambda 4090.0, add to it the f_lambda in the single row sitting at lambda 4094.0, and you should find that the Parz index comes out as 10.0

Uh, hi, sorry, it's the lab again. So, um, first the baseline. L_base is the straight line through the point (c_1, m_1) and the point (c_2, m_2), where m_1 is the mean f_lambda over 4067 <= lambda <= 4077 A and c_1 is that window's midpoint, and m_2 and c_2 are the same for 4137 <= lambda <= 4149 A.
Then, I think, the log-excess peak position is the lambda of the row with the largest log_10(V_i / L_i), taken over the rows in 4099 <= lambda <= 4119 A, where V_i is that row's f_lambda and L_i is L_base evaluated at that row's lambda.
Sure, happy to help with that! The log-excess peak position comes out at 4112.0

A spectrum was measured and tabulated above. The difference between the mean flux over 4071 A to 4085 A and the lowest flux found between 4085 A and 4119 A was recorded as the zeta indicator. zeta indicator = 0.415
